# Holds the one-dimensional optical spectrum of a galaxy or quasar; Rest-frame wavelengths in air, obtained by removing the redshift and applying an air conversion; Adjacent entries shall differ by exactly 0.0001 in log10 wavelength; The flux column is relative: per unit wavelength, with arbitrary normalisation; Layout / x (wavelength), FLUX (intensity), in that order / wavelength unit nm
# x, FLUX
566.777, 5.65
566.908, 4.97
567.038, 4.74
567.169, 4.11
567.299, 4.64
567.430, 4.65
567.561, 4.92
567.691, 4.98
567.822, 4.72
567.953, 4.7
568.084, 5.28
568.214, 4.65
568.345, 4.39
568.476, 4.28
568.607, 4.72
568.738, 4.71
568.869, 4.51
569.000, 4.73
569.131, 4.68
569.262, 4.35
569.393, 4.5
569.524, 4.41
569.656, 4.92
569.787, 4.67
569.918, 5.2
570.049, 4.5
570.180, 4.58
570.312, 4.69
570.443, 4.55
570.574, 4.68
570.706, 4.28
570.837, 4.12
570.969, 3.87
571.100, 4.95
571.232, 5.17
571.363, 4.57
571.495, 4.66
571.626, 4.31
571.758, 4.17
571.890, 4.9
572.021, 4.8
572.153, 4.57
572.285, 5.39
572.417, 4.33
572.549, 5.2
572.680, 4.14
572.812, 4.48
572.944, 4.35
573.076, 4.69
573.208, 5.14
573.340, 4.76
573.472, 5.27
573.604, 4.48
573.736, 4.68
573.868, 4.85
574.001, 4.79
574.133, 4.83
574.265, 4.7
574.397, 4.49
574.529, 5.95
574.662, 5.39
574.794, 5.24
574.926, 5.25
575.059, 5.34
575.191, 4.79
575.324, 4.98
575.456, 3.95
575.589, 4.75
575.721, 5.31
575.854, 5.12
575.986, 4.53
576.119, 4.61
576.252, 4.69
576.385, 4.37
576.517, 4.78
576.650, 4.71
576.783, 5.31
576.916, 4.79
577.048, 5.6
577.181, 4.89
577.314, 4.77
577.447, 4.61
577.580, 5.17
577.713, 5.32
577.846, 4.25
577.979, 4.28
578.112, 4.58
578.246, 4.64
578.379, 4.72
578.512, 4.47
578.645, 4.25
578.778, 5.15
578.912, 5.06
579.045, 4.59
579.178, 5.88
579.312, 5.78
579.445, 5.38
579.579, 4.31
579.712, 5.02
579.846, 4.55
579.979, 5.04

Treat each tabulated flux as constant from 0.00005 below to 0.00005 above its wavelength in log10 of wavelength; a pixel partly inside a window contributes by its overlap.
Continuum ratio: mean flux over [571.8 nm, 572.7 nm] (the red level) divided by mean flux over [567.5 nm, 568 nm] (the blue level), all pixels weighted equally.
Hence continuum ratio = 0.99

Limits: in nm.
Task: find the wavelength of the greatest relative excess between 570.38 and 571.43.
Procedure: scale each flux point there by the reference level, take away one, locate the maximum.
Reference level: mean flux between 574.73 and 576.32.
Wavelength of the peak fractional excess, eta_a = 571.232 nm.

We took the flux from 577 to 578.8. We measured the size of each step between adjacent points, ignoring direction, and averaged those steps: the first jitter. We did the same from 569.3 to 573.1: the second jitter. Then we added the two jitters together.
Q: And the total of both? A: 0.77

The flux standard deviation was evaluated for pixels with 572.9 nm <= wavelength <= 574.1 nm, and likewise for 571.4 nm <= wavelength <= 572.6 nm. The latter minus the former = 0.12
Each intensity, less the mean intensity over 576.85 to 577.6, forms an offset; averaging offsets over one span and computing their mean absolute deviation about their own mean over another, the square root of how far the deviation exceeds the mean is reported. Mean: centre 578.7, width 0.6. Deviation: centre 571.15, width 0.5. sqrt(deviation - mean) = 0.81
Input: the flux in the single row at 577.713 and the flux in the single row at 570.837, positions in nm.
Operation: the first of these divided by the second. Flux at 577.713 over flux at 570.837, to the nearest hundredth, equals 1.29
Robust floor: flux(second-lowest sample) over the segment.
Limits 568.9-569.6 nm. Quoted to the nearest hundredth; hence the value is 4.41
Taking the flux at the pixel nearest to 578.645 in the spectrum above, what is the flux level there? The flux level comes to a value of 4.25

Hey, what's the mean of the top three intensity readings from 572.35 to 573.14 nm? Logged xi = 4.79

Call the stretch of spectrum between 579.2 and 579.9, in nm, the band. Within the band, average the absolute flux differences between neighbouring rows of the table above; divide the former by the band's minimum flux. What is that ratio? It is 0.15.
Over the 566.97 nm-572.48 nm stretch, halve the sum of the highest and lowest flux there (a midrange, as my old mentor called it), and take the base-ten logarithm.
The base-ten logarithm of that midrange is 0.67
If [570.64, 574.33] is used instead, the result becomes 0.67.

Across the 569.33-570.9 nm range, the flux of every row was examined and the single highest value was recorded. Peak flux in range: 5.2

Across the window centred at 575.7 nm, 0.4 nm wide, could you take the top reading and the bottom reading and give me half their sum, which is 5.03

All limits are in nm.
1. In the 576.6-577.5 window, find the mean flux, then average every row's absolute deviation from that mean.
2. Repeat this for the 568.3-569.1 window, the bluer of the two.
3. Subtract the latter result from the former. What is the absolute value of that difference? 0.12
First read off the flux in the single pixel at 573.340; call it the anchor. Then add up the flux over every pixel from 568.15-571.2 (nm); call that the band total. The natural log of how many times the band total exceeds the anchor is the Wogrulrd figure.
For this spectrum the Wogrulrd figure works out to 3.09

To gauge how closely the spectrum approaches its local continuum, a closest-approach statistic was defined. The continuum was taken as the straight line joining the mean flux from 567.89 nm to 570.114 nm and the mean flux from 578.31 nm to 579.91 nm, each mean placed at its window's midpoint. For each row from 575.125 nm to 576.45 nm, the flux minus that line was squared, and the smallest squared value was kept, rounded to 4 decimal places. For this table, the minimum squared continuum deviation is 0.0012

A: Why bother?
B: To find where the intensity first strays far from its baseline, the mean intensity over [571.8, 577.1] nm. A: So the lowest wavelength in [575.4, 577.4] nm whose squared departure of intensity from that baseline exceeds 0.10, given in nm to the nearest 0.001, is 575.456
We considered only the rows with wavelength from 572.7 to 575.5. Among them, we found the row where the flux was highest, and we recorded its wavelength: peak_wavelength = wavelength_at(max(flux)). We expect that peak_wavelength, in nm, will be 574.529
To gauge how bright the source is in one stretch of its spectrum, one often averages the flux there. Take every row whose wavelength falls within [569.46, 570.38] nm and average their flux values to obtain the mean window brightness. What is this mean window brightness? 4.71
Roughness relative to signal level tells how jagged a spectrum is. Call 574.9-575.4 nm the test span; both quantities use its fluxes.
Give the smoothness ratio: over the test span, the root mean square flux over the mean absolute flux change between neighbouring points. 18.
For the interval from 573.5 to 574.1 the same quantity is 33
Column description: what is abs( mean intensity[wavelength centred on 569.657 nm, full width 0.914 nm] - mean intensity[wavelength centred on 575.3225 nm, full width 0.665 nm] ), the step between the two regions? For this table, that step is 0.11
